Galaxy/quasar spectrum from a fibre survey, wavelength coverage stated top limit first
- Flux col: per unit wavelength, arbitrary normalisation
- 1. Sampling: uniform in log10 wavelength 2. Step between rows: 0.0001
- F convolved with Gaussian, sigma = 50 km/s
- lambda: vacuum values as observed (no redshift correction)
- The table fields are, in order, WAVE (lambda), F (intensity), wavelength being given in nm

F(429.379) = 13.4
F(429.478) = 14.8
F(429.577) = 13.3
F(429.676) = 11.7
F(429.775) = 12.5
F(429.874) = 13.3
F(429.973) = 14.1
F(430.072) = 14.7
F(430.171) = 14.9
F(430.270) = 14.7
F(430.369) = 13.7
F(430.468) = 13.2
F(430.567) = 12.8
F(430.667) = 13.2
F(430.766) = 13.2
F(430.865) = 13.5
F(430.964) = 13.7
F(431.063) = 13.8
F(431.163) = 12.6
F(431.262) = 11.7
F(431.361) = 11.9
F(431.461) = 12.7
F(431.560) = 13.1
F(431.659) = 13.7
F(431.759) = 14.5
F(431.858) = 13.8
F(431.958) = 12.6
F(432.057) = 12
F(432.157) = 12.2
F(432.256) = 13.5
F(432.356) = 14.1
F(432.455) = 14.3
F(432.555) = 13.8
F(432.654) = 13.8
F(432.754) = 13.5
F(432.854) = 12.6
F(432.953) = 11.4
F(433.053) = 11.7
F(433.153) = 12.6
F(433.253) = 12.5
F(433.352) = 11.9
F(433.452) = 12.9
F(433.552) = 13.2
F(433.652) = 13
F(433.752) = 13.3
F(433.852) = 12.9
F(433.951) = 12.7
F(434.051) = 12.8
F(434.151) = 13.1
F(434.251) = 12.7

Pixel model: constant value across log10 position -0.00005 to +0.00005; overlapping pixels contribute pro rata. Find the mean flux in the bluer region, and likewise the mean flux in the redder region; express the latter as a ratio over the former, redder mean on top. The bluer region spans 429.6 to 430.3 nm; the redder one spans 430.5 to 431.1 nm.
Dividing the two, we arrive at 0.98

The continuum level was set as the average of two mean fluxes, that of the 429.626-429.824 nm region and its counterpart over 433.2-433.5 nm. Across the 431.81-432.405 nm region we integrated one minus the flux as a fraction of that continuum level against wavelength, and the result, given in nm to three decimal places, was -0.037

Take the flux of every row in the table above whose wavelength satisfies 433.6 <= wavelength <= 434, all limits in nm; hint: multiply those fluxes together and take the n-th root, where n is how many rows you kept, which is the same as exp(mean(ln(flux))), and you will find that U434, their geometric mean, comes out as 12.97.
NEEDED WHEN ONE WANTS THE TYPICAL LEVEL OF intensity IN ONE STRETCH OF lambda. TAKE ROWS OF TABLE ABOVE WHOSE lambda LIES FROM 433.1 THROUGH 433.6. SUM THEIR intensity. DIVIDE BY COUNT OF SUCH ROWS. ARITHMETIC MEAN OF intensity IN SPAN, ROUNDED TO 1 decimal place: 12.6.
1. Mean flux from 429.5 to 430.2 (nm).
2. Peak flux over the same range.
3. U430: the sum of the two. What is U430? 28.4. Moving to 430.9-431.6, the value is 26.6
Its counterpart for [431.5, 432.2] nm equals 27.6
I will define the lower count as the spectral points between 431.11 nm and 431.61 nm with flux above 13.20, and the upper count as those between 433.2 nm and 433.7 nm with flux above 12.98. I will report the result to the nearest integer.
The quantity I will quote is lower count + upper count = 2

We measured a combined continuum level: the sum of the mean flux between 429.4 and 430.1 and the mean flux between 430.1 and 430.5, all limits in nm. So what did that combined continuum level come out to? 27.6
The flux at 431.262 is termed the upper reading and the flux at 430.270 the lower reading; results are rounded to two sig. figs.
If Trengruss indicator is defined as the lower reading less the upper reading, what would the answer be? 3.0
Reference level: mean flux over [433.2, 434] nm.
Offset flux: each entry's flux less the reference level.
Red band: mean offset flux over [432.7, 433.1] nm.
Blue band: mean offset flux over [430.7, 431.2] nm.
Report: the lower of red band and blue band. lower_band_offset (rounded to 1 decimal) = -0.5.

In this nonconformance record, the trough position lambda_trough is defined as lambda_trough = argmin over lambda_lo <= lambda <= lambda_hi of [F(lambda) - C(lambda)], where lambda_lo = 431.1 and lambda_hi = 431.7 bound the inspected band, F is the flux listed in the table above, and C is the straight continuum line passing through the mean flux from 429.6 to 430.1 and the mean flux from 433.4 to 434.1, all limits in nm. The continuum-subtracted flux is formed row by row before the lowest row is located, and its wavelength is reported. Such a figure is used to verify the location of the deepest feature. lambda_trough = 431.262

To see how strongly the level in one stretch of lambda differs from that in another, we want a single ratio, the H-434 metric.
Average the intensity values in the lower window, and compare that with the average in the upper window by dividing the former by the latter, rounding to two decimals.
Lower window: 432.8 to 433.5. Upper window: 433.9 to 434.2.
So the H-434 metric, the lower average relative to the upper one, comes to 0.95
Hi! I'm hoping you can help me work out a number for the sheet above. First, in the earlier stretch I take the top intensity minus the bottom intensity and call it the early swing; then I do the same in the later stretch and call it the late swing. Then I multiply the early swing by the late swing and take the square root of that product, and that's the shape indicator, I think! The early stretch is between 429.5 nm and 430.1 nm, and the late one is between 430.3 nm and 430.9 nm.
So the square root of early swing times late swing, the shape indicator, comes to 1.6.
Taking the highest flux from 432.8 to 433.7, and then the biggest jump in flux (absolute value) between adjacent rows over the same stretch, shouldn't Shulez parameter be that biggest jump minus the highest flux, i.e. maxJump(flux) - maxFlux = -12.0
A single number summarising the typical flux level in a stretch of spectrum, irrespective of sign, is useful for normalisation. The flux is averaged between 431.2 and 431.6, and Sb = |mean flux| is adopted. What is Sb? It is 12.3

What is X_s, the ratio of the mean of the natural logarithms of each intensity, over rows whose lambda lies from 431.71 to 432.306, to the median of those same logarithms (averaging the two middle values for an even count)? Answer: 1.00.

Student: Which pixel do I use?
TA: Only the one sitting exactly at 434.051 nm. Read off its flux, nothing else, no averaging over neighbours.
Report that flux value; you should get 12.8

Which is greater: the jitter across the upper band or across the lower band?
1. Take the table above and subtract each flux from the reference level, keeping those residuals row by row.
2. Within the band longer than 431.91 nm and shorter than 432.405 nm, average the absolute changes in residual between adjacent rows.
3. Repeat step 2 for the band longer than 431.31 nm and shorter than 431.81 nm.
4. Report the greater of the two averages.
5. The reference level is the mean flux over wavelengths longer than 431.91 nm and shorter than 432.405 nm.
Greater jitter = 0.675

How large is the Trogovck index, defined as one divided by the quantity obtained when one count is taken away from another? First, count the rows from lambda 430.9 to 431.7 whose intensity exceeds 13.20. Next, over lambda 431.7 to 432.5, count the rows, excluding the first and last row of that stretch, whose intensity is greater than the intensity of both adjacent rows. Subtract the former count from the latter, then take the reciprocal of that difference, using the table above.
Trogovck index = -0.33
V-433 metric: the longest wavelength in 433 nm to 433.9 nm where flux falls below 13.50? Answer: 433.852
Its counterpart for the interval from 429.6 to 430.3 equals 429.874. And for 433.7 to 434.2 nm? 434.151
